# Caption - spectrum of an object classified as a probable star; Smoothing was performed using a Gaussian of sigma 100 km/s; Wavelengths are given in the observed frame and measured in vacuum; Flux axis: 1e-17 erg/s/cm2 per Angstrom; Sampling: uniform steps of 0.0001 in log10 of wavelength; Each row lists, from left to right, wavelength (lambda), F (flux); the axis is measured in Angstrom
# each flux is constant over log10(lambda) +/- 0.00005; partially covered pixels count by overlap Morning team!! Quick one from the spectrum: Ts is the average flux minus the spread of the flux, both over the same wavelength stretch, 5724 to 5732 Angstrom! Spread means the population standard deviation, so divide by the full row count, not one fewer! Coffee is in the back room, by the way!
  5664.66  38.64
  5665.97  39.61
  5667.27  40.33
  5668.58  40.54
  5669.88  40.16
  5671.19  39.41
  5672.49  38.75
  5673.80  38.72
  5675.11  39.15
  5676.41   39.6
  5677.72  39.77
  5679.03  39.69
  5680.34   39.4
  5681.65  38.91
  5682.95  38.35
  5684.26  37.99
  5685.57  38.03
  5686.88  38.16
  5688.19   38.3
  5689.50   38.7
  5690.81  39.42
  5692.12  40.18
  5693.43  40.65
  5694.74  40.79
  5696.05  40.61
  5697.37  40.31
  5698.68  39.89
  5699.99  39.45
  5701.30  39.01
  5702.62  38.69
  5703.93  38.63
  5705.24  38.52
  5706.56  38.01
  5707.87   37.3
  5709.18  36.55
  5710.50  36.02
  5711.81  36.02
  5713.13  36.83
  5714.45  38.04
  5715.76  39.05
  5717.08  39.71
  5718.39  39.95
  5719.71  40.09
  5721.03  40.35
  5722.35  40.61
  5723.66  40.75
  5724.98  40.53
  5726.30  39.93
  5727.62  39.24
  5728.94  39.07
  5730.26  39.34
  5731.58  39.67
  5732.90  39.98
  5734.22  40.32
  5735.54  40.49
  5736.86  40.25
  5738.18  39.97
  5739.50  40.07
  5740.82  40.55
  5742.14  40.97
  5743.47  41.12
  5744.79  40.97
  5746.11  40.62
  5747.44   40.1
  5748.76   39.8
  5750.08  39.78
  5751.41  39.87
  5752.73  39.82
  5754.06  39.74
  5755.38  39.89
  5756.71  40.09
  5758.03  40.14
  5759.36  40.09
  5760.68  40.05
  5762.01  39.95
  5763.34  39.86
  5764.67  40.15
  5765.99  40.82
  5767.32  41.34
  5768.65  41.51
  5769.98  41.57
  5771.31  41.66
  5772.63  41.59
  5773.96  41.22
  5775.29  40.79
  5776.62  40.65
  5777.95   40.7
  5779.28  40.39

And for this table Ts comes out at 39.1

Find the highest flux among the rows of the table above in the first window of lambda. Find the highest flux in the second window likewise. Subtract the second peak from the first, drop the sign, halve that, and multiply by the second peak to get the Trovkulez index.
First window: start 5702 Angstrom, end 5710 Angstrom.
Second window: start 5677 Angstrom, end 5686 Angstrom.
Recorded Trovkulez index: 21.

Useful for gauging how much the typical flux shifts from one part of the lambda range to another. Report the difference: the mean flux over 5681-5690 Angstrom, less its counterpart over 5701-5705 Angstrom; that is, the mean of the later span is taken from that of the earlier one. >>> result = -0.4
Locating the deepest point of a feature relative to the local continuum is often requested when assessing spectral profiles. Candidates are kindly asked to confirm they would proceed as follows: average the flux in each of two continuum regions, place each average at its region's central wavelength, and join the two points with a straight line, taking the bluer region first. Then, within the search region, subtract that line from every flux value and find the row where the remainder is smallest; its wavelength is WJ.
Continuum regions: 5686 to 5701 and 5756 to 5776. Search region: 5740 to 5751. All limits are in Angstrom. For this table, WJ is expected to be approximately 5750.08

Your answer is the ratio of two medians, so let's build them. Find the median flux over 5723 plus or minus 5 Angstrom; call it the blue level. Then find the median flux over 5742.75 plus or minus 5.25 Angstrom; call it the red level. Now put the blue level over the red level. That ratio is 0.99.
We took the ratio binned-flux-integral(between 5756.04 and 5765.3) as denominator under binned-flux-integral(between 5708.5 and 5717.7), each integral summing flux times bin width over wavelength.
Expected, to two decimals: 0.93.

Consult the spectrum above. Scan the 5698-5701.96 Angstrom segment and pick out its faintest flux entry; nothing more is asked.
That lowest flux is 39.01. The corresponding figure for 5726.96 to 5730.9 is 39.07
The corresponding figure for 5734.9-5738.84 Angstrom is 39.97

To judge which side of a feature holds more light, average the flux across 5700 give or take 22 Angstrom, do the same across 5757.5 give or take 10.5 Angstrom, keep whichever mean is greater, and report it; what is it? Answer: 40.1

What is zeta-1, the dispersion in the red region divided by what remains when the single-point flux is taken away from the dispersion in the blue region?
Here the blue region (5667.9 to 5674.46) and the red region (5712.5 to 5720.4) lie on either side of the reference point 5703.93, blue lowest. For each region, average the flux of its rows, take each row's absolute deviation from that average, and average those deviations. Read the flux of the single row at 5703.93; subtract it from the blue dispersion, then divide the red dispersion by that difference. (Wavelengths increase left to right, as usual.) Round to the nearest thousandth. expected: -0.027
